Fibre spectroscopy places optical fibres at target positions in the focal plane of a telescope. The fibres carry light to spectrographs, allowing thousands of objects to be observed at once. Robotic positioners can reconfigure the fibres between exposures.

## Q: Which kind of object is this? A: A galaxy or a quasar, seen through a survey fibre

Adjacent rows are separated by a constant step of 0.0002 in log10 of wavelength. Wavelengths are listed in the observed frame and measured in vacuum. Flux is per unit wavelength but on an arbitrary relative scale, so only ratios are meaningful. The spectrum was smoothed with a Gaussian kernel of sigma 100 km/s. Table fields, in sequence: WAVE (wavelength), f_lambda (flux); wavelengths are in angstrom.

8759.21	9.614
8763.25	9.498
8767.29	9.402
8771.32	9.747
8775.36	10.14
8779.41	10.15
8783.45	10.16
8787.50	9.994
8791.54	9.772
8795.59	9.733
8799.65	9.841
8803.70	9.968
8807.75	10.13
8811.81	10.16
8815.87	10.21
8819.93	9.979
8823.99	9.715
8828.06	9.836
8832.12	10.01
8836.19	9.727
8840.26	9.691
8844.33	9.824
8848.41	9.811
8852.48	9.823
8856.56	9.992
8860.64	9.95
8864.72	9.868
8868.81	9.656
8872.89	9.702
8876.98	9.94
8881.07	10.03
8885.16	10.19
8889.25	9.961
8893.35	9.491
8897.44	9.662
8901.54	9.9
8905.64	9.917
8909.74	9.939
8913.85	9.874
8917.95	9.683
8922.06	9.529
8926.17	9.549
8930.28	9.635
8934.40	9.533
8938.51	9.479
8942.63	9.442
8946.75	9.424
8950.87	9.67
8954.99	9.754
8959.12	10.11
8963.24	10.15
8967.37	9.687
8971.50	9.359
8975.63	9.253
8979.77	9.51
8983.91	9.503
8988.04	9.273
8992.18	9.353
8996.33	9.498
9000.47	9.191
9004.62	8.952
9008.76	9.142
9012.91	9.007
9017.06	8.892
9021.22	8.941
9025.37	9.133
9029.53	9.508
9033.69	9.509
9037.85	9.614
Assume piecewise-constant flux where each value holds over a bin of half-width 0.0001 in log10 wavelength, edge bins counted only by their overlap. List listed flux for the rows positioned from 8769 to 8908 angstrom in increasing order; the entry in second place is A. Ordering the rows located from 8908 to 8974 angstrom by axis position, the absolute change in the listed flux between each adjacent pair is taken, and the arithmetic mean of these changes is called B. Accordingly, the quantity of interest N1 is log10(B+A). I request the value 0.991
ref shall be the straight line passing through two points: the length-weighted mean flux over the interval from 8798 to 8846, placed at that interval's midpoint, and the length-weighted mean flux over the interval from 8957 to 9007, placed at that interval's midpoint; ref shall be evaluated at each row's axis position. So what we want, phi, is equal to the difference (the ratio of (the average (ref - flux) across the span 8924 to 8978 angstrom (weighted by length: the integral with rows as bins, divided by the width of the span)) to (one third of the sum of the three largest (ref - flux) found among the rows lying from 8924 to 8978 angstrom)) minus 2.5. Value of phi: -2.8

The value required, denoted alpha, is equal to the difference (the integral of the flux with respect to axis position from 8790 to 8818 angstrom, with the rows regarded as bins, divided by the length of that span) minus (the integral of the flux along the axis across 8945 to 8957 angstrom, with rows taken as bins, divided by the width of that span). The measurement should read 0.35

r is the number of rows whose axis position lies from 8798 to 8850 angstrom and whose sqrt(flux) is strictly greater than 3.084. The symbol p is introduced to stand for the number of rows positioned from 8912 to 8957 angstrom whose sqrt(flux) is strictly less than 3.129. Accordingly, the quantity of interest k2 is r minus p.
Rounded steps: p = 10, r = 13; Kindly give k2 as 3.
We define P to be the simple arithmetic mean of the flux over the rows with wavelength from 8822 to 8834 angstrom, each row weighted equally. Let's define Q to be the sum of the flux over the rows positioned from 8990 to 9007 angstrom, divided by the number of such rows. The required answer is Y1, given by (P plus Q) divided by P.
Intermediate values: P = 9.9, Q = 9.25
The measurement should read 1.94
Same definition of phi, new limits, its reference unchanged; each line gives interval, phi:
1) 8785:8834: -2.4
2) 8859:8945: -2.8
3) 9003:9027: -1.7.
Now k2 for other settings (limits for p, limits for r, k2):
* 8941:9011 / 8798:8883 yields 6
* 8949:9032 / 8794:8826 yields -10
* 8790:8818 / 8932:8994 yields 4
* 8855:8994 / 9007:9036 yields -21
